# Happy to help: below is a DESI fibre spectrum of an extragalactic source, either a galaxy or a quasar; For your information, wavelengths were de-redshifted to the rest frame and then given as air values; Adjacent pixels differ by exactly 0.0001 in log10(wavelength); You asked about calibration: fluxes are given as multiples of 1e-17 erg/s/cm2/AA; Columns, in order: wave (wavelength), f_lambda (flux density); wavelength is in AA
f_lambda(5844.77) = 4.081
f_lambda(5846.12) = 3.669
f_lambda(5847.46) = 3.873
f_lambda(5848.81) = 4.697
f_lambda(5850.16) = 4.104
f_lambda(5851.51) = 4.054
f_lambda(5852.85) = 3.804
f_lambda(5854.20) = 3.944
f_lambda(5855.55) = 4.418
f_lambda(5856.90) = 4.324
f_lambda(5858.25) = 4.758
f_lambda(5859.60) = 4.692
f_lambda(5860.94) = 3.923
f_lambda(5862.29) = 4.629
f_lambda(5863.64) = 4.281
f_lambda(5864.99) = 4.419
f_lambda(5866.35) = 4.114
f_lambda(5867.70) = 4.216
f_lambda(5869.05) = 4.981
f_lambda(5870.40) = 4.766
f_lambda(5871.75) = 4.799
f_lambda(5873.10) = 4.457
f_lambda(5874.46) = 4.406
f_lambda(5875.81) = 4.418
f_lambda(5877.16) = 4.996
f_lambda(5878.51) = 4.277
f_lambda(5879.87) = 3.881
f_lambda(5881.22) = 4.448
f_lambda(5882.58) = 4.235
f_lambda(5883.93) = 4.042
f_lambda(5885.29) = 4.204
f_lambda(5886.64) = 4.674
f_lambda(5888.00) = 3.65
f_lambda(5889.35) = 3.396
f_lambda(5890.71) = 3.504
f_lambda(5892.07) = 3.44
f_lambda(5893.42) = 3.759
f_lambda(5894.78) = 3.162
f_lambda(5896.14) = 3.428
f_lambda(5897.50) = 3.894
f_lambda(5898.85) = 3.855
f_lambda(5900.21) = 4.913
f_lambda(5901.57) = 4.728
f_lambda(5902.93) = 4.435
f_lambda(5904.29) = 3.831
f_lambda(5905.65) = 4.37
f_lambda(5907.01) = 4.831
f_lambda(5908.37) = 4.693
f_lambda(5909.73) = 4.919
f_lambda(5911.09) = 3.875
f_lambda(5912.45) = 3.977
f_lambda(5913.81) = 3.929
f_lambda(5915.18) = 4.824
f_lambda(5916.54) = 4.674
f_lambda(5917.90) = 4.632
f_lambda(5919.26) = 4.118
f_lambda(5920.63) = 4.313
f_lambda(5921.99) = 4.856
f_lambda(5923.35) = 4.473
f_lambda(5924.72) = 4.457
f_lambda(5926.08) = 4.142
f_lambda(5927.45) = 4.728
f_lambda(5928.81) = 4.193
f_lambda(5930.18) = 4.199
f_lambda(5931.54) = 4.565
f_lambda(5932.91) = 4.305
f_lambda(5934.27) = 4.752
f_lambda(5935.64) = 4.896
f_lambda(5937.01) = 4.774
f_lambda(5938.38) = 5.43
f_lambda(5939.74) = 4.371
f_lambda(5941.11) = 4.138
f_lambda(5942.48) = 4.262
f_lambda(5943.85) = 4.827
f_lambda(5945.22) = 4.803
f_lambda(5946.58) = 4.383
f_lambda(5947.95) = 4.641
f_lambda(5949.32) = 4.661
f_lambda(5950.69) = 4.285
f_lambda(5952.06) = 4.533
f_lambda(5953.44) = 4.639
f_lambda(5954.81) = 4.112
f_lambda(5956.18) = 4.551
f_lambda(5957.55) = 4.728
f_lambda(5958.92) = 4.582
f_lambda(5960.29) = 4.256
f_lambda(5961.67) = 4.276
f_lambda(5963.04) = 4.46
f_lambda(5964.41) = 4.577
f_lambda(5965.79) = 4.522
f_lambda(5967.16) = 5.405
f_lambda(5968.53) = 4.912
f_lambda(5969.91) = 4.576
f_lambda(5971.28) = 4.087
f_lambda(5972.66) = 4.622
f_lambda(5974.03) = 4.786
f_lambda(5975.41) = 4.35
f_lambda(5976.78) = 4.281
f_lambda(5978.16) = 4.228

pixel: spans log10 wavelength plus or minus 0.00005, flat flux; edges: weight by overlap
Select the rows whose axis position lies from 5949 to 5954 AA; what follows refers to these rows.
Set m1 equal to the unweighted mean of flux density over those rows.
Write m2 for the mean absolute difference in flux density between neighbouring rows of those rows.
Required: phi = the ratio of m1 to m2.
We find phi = 19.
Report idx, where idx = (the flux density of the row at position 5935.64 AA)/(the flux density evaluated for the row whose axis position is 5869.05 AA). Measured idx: 0.98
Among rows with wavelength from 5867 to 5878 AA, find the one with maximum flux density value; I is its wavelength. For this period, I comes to 5877.16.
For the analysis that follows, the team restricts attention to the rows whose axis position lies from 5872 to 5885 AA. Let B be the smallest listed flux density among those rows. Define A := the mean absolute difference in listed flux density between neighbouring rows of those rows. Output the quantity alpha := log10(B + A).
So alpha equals 0.626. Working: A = 0.34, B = 3.881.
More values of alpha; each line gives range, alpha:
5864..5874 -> 0.644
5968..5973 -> 0.657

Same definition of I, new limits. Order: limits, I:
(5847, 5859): 5858.25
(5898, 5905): 5900.21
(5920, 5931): 5921.99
